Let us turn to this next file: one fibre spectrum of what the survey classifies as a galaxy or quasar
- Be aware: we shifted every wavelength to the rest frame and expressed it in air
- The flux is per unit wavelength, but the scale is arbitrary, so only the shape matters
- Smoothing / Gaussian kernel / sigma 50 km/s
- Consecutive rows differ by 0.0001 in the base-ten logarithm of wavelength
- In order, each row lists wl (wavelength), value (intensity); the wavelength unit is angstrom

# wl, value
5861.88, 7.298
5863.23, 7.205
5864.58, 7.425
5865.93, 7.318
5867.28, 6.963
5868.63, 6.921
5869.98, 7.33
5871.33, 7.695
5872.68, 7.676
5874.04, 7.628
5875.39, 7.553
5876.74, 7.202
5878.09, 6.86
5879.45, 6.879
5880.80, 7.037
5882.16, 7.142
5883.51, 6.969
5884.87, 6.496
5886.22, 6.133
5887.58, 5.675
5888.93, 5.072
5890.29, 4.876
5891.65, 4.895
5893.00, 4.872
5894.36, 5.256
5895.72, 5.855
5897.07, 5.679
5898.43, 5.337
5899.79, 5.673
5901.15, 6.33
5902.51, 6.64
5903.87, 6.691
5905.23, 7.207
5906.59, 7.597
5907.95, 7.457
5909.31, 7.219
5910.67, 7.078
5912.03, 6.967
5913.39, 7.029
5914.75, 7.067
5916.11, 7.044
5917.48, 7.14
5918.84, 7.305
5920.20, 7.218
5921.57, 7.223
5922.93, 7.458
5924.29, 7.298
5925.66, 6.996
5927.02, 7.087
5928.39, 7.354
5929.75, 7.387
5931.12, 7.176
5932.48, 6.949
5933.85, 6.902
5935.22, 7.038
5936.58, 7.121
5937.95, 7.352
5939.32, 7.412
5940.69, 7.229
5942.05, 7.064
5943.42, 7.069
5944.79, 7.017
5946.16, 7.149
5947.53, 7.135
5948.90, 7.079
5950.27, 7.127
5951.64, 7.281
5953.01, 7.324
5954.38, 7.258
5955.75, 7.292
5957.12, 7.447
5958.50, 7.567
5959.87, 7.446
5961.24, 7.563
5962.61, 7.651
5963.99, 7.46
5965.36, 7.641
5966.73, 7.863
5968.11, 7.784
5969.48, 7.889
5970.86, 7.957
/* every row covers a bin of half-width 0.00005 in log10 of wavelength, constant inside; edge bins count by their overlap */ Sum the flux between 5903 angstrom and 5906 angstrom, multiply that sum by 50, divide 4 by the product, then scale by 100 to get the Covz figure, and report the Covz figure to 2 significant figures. 0.58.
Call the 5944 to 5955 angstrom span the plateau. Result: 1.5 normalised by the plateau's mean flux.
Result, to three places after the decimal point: 0.209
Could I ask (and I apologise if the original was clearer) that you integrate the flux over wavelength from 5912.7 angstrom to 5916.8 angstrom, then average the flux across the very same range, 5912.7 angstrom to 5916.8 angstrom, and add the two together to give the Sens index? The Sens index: 36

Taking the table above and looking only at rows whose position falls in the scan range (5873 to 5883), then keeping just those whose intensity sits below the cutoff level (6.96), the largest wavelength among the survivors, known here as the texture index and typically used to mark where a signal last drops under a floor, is 5879.45 angstrom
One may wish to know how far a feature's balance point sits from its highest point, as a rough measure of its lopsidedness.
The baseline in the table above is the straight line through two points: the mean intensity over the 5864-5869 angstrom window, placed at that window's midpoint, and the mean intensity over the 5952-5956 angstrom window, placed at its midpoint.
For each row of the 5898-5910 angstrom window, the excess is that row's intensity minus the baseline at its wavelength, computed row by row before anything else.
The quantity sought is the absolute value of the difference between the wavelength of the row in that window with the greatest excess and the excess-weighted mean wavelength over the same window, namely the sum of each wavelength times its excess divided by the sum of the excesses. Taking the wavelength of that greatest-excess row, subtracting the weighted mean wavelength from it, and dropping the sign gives 7.2 angstrom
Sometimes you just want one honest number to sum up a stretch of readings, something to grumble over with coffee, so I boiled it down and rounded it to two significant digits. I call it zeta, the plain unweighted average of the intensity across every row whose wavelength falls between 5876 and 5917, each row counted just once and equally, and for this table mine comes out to 6.4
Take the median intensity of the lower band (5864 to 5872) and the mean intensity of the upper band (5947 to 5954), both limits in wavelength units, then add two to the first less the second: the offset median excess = 2.13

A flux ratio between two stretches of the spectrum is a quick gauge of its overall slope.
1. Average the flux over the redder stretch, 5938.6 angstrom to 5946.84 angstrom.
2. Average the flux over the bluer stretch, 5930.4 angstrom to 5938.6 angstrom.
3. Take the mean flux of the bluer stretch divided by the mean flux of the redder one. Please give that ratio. 0.99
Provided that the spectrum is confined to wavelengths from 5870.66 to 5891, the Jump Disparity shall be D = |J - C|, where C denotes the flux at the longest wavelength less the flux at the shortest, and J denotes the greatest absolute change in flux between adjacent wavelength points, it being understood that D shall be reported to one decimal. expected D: 3.4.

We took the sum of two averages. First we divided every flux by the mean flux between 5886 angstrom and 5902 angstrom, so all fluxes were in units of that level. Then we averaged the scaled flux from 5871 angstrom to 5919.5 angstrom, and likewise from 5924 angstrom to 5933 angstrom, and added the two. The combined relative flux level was 2.52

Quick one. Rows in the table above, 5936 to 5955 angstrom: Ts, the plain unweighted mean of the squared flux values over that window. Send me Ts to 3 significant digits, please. 51.7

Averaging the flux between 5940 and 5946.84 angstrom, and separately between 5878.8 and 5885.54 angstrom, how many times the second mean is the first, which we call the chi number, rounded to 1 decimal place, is 1.0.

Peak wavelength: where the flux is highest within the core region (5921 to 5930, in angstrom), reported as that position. 5922.93 angstrom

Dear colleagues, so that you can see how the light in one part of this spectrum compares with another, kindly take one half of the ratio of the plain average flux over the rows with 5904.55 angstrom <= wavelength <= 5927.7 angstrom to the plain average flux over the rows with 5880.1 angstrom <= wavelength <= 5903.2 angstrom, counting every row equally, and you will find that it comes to 0.612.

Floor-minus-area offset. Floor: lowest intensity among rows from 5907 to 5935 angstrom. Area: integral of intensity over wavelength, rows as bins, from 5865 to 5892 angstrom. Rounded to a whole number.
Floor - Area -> -175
